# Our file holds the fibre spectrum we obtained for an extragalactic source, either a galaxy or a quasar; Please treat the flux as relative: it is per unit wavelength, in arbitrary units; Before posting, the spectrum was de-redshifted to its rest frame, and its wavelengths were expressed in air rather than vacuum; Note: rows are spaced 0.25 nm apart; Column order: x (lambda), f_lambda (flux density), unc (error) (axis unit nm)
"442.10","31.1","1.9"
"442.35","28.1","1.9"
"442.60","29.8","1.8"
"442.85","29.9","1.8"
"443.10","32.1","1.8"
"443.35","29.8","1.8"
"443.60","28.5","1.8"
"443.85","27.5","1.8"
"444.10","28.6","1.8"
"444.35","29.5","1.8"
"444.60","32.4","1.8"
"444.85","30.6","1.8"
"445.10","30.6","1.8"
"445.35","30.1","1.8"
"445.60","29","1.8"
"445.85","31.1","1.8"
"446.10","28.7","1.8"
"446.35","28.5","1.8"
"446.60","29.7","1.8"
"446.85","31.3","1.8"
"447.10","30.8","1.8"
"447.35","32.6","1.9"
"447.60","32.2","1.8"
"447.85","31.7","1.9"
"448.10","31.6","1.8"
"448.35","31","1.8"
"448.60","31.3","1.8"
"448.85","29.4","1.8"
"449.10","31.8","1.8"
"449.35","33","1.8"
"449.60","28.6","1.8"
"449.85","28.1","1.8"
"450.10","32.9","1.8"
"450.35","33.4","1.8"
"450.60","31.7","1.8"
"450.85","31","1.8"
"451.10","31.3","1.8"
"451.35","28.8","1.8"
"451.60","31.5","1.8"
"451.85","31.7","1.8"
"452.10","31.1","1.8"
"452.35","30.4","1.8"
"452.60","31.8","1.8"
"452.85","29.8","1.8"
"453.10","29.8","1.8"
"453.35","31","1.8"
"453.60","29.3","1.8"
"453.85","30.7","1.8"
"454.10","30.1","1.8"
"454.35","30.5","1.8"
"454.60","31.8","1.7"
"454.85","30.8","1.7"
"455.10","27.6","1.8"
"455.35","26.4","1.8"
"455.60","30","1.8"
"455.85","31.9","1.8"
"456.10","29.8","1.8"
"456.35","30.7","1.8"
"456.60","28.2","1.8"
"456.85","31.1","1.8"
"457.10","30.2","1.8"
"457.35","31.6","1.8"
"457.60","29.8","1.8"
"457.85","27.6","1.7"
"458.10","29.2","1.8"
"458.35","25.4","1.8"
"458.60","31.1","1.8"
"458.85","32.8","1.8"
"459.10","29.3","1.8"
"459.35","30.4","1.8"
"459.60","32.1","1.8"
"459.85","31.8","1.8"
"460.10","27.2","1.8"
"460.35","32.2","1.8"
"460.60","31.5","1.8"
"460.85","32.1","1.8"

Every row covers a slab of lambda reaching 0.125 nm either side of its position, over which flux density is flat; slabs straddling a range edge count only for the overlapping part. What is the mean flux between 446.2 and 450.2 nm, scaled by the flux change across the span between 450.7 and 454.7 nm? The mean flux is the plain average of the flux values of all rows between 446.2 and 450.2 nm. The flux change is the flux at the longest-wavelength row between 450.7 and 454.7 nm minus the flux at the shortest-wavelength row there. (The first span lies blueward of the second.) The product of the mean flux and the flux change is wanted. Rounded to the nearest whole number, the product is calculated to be 25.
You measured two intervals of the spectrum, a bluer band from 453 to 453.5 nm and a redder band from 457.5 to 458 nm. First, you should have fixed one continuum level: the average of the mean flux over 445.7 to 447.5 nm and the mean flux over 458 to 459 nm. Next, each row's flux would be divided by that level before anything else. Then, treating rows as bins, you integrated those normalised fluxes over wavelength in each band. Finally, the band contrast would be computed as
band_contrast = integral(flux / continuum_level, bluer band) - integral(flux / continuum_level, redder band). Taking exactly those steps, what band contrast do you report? 0.028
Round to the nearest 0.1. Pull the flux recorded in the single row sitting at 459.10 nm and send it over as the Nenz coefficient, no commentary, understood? 29.3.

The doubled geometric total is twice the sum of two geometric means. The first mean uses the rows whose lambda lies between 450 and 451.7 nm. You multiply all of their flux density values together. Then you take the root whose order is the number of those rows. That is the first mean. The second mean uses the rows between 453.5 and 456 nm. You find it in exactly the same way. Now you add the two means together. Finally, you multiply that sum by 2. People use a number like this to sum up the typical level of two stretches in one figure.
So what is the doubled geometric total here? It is 122.7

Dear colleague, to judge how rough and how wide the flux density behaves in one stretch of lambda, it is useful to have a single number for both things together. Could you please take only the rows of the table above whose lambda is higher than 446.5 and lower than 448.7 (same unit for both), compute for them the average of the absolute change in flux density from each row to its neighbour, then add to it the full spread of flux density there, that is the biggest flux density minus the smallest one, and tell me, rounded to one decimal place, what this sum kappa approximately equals 3.6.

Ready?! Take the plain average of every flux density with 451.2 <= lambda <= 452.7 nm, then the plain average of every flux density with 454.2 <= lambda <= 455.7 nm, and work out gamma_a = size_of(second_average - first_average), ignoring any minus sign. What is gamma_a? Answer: 1.4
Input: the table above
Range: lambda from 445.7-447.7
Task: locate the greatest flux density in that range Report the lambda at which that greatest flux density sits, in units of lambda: 447.35 nm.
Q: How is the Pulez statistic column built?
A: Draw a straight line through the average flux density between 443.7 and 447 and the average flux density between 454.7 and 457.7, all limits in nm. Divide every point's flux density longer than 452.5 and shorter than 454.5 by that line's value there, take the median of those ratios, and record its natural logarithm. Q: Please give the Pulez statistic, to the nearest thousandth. 0.015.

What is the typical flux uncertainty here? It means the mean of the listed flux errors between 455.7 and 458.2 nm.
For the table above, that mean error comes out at 1.790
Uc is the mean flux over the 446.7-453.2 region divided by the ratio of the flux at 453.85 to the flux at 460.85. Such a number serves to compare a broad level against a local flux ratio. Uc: 33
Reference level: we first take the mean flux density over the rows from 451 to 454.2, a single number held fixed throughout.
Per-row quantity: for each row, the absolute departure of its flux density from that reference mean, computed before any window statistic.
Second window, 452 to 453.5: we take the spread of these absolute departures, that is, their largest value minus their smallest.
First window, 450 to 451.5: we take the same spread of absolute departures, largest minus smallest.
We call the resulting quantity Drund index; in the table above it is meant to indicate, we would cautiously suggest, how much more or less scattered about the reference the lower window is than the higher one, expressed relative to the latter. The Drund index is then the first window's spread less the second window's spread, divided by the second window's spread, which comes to 1.2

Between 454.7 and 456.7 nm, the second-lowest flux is 27.6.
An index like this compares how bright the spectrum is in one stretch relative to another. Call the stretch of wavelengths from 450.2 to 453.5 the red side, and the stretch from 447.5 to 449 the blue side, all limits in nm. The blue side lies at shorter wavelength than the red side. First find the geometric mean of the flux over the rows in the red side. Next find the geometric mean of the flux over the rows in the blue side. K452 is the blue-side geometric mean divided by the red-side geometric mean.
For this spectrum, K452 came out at 1.01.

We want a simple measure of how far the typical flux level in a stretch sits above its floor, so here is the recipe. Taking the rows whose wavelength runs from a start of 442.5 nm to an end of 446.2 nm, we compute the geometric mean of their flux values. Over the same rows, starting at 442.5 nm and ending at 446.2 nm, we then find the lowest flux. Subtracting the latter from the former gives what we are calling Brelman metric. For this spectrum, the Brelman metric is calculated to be 2.4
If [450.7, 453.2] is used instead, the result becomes 1.9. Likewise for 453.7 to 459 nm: 4.4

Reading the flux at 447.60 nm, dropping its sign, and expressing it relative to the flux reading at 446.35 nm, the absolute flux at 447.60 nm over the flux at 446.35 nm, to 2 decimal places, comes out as 1.13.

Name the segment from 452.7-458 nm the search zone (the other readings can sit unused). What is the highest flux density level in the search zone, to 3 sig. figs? 31.9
